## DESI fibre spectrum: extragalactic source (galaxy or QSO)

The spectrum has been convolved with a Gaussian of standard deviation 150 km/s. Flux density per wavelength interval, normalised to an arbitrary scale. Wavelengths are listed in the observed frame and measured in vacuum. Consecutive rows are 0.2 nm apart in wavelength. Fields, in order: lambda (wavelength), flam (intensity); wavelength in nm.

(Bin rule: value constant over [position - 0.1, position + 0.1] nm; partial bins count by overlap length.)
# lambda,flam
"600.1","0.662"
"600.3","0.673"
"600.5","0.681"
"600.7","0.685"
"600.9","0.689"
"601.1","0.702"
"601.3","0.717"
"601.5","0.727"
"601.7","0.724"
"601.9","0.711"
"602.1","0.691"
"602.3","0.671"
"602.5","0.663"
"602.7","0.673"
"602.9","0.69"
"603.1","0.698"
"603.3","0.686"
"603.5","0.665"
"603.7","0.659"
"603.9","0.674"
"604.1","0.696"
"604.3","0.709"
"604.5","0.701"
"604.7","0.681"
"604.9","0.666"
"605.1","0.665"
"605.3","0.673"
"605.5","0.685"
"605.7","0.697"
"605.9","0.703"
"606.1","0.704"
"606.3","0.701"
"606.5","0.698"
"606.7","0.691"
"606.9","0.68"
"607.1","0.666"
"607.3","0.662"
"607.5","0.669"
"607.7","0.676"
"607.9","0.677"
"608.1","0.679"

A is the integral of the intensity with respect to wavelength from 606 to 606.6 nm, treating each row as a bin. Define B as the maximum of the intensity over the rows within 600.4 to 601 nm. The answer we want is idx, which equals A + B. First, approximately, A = 0.421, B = 0.689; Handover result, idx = 1.110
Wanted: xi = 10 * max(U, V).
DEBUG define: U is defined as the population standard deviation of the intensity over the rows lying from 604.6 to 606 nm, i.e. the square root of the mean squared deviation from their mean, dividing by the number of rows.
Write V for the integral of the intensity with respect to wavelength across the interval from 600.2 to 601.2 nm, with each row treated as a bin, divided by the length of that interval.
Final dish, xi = 6.86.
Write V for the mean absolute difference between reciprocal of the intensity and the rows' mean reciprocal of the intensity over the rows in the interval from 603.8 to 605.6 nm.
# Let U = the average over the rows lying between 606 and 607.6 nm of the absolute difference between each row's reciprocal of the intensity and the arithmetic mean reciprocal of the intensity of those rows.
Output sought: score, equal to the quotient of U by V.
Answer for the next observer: 1.1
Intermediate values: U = 0.031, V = 0.0273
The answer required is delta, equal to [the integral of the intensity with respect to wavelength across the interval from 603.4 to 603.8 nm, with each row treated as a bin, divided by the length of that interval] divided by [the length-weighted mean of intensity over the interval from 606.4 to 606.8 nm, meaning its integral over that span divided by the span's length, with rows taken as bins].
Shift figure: 0.95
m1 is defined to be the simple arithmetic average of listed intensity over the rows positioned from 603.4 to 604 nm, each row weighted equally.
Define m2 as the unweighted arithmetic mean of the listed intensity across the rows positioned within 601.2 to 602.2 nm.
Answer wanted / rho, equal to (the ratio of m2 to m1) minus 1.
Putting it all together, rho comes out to 0.07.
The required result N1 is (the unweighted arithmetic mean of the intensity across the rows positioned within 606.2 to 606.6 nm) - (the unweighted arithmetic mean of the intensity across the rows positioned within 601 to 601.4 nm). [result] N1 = -0.010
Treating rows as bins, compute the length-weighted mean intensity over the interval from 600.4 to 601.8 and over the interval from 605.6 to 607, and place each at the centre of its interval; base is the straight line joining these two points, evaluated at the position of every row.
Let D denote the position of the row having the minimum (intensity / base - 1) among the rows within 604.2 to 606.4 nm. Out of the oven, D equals 605.1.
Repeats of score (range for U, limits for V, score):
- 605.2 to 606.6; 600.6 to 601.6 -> 0.6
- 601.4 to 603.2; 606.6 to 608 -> 2.3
